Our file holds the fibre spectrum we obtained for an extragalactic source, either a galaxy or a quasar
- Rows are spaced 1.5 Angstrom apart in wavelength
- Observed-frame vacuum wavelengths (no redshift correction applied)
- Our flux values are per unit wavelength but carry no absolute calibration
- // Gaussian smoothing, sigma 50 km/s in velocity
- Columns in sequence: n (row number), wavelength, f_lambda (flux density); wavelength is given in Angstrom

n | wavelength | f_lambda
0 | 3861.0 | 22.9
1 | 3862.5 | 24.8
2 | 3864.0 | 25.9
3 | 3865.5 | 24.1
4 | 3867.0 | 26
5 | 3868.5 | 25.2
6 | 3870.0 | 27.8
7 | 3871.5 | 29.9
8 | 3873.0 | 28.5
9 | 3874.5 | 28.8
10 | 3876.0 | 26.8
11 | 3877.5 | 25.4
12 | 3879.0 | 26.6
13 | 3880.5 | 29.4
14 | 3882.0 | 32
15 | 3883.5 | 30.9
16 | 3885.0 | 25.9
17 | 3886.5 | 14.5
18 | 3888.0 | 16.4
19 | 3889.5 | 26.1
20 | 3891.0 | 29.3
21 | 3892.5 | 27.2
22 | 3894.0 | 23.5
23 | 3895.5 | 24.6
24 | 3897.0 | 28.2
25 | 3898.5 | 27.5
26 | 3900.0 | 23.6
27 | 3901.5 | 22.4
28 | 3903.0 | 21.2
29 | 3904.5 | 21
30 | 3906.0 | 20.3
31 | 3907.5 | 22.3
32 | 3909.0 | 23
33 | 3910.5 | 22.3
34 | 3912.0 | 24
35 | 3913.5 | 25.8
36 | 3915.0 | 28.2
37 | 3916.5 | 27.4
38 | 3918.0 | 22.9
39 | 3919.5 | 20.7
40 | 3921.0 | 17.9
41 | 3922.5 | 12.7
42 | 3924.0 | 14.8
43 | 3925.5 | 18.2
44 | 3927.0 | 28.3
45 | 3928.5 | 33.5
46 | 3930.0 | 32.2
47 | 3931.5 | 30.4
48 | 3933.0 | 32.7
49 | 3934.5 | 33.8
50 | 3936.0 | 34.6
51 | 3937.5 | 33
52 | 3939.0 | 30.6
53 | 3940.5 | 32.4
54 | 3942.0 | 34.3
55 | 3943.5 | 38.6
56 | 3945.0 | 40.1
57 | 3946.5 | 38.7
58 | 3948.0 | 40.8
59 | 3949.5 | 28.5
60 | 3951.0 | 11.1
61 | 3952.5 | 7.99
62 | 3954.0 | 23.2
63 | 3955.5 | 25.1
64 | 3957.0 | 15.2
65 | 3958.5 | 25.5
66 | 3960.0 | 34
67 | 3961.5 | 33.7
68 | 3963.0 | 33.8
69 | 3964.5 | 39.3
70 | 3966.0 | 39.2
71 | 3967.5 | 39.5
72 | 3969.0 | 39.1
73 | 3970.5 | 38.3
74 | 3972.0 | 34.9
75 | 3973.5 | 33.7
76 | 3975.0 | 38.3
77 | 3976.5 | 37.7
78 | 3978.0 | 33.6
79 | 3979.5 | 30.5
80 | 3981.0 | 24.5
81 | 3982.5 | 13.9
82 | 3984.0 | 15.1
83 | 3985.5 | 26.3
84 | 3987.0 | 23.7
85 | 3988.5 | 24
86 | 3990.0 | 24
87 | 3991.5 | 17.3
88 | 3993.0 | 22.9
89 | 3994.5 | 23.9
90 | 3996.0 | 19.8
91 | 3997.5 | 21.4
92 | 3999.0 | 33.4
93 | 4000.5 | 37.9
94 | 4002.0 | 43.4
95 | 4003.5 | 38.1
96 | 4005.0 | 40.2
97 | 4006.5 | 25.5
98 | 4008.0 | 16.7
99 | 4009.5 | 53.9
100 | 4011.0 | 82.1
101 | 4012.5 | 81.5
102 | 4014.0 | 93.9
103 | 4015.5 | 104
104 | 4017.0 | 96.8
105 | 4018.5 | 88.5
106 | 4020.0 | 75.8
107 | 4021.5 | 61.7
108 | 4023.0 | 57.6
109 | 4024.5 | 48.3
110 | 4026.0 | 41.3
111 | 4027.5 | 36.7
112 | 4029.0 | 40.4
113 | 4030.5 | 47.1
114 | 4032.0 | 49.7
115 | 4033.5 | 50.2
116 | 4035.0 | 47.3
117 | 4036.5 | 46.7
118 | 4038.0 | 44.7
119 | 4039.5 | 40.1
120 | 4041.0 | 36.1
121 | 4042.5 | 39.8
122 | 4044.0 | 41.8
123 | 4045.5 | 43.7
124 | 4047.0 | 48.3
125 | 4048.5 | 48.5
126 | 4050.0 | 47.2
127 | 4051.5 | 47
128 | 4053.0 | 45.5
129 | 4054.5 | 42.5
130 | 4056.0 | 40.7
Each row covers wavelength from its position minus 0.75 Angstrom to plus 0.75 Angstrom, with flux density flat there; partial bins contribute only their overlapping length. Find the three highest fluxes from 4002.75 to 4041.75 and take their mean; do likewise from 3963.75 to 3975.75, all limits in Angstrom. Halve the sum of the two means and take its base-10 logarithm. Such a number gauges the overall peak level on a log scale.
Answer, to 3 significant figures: 1.84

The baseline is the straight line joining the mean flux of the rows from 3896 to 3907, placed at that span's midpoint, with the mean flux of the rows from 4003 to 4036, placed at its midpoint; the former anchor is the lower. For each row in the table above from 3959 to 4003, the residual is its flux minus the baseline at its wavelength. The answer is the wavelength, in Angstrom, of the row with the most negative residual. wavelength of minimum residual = 3982.5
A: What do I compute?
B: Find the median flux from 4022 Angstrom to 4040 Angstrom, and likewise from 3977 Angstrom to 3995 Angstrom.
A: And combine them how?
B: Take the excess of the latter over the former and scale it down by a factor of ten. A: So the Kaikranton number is -2.3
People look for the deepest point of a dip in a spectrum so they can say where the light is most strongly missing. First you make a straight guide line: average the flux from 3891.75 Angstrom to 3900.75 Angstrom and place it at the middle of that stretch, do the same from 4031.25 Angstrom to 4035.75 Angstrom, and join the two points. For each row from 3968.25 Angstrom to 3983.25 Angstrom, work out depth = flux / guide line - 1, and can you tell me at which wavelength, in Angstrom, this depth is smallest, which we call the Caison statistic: 3982.5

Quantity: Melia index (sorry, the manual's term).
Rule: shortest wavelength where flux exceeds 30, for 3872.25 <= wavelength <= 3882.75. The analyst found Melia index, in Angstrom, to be 3882.0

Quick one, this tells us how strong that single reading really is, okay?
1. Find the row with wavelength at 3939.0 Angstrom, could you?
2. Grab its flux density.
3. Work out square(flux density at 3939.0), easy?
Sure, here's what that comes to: 936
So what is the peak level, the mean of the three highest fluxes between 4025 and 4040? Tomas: 49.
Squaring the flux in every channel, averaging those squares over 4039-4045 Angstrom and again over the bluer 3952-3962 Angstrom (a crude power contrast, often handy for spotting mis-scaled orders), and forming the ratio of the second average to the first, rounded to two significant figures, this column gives 0.40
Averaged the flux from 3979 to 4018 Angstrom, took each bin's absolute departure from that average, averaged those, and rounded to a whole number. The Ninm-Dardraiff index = 21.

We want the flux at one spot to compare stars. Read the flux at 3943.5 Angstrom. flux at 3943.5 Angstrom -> 38.6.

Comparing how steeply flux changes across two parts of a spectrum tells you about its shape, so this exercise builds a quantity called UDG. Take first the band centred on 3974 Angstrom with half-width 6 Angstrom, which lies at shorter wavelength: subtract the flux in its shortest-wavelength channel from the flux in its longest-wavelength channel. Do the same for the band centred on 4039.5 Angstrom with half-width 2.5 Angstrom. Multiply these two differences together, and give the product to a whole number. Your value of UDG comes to 74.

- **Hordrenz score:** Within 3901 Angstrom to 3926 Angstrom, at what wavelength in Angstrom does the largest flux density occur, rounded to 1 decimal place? 3915.0 Angstrom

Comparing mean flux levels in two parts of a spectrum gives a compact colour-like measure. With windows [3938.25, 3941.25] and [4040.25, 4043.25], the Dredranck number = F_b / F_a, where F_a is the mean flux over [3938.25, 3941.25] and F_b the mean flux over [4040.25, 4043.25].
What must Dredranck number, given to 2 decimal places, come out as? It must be 1.20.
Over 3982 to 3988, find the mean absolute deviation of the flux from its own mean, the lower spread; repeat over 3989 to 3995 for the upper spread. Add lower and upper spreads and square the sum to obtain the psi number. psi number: 58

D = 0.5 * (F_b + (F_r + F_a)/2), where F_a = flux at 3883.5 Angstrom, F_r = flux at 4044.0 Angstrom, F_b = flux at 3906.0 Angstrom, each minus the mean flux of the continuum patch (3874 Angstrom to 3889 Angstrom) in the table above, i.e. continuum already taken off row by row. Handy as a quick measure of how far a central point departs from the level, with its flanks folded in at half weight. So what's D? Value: 2.7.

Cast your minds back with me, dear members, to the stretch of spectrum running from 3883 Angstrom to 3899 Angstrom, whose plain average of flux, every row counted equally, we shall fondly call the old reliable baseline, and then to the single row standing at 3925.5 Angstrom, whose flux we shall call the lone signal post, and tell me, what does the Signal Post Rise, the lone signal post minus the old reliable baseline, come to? -7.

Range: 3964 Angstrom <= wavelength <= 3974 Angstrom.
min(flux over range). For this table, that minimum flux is 33.7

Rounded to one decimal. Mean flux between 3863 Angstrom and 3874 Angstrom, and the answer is 26.8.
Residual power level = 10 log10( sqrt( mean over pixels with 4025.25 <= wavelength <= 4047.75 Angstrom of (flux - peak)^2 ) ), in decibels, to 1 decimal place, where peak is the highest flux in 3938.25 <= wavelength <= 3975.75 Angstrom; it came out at 7.2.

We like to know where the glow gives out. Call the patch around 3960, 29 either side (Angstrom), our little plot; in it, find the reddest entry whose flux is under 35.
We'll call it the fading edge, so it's 3988.5 Angstrom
